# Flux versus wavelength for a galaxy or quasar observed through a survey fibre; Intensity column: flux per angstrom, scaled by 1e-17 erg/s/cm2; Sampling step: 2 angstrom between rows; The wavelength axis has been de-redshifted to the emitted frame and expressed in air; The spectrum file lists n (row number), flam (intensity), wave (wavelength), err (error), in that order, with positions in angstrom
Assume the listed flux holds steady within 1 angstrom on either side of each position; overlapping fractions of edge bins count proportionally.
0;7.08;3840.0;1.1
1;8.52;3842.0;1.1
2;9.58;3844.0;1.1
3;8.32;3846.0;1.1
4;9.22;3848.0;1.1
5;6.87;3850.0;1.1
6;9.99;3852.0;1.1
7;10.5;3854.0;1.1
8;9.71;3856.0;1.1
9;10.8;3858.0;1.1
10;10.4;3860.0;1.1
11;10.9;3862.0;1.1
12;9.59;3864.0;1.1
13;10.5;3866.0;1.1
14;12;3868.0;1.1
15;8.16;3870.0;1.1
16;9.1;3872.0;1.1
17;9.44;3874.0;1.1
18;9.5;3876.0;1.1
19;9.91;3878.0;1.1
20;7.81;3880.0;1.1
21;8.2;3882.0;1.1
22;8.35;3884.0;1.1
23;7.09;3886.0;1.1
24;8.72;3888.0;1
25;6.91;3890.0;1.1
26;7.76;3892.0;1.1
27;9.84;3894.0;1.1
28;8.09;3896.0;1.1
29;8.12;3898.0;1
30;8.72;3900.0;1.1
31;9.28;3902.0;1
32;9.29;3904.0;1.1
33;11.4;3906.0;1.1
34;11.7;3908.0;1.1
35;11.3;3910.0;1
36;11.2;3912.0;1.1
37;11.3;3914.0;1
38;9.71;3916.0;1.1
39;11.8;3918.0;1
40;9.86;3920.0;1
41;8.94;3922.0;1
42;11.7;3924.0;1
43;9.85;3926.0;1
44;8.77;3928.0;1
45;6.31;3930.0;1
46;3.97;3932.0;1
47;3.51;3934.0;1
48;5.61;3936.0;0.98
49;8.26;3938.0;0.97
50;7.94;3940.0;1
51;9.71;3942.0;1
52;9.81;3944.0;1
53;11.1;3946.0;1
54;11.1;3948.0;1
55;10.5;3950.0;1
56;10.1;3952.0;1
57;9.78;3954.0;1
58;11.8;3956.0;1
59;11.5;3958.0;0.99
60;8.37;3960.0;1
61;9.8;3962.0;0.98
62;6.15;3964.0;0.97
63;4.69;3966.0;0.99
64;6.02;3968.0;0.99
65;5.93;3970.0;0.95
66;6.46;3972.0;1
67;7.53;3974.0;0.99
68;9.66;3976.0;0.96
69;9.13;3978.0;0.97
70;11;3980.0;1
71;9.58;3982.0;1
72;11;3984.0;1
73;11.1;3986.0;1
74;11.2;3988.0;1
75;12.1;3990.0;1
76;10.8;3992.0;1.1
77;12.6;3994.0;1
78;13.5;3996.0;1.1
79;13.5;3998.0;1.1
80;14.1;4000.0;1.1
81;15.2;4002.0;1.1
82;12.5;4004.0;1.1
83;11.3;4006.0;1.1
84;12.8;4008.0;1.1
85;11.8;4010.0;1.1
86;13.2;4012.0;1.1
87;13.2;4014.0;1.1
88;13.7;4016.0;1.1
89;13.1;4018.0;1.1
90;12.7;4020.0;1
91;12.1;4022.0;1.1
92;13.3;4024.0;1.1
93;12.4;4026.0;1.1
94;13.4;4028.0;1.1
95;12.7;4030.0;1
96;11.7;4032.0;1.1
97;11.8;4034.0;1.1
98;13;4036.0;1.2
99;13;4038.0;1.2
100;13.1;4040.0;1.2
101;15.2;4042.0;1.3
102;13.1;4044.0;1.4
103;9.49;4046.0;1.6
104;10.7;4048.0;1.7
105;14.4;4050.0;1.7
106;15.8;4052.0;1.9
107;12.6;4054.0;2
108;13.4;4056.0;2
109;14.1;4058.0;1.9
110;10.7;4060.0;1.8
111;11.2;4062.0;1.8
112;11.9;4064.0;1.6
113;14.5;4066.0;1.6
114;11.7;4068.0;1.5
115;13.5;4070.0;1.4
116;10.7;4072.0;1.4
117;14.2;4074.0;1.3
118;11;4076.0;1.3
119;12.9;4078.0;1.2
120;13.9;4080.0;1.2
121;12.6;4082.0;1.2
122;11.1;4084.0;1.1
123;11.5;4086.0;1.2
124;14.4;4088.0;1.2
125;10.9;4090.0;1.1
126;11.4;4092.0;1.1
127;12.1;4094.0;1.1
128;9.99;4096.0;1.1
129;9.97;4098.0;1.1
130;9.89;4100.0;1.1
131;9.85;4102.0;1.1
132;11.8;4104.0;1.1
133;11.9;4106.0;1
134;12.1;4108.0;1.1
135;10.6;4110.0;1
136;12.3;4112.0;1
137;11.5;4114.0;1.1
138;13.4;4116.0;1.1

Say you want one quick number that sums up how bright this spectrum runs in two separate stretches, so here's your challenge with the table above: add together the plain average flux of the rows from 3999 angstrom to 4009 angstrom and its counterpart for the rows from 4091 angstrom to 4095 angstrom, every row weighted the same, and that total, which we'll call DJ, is 24.9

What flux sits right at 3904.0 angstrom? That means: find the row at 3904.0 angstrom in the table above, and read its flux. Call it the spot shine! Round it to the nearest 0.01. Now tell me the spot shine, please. 9.29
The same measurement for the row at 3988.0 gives 11.20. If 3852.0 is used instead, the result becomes 9.99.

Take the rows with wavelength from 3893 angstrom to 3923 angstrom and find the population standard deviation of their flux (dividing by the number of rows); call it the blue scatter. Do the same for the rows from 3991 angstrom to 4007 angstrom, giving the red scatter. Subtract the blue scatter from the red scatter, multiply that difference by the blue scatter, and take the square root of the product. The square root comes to 0.34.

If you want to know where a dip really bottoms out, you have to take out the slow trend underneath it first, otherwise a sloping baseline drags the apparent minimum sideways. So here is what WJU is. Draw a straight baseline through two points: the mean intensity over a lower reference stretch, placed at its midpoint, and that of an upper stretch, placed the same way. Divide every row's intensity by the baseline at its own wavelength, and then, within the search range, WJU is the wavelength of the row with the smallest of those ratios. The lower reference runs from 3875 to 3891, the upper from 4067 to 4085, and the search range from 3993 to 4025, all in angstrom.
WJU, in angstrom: 4006.0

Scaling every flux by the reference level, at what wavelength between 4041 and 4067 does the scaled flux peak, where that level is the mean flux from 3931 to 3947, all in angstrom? 4052.0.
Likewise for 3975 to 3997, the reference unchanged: 3996.0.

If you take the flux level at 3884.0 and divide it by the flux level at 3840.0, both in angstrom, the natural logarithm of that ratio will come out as 0.16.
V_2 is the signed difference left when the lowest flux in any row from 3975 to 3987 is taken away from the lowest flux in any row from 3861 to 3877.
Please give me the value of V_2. -1.0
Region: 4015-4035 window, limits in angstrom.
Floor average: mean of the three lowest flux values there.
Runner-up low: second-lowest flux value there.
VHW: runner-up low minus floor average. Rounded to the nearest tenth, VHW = -0.1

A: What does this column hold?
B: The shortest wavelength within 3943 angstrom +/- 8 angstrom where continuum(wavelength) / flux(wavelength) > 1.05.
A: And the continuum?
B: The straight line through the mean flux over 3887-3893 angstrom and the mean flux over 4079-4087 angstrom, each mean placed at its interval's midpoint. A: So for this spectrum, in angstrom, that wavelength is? 3936.0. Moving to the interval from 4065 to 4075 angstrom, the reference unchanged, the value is 4072.0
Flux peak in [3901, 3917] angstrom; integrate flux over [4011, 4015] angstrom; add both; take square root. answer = 8.0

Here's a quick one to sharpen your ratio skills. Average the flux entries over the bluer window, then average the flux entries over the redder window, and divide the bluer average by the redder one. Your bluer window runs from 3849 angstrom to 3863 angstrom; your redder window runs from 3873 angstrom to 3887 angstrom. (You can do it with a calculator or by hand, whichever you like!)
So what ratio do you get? 1.1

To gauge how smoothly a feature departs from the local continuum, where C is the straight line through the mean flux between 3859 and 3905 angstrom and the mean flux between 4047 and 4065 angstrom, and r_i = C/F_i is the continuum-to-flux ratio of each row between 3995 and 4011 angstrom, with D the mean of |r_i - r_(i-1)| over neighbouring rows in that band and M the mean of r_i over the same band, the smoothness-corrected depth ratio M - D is 0.82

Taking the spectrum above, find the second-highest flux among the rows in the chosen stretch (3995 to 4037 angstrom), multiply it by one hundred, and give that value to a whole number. 1410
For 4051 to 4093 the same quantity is 1450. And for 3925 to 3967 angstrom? 1150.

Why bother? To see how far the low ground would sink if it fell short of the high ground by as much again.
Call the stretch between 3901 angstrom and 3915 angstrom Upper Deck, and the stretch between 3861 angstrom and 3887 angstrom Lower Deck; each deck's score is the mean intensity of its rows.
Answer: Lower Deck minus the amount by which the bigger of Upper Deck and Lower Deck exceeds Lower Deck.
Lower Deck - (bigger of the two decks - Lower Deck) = 7.8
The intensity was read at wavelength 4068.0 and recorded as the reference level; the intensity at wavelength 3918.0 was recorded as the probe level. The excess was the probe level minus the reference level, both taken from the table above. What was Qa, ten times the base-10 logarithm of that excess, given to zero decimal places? -10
